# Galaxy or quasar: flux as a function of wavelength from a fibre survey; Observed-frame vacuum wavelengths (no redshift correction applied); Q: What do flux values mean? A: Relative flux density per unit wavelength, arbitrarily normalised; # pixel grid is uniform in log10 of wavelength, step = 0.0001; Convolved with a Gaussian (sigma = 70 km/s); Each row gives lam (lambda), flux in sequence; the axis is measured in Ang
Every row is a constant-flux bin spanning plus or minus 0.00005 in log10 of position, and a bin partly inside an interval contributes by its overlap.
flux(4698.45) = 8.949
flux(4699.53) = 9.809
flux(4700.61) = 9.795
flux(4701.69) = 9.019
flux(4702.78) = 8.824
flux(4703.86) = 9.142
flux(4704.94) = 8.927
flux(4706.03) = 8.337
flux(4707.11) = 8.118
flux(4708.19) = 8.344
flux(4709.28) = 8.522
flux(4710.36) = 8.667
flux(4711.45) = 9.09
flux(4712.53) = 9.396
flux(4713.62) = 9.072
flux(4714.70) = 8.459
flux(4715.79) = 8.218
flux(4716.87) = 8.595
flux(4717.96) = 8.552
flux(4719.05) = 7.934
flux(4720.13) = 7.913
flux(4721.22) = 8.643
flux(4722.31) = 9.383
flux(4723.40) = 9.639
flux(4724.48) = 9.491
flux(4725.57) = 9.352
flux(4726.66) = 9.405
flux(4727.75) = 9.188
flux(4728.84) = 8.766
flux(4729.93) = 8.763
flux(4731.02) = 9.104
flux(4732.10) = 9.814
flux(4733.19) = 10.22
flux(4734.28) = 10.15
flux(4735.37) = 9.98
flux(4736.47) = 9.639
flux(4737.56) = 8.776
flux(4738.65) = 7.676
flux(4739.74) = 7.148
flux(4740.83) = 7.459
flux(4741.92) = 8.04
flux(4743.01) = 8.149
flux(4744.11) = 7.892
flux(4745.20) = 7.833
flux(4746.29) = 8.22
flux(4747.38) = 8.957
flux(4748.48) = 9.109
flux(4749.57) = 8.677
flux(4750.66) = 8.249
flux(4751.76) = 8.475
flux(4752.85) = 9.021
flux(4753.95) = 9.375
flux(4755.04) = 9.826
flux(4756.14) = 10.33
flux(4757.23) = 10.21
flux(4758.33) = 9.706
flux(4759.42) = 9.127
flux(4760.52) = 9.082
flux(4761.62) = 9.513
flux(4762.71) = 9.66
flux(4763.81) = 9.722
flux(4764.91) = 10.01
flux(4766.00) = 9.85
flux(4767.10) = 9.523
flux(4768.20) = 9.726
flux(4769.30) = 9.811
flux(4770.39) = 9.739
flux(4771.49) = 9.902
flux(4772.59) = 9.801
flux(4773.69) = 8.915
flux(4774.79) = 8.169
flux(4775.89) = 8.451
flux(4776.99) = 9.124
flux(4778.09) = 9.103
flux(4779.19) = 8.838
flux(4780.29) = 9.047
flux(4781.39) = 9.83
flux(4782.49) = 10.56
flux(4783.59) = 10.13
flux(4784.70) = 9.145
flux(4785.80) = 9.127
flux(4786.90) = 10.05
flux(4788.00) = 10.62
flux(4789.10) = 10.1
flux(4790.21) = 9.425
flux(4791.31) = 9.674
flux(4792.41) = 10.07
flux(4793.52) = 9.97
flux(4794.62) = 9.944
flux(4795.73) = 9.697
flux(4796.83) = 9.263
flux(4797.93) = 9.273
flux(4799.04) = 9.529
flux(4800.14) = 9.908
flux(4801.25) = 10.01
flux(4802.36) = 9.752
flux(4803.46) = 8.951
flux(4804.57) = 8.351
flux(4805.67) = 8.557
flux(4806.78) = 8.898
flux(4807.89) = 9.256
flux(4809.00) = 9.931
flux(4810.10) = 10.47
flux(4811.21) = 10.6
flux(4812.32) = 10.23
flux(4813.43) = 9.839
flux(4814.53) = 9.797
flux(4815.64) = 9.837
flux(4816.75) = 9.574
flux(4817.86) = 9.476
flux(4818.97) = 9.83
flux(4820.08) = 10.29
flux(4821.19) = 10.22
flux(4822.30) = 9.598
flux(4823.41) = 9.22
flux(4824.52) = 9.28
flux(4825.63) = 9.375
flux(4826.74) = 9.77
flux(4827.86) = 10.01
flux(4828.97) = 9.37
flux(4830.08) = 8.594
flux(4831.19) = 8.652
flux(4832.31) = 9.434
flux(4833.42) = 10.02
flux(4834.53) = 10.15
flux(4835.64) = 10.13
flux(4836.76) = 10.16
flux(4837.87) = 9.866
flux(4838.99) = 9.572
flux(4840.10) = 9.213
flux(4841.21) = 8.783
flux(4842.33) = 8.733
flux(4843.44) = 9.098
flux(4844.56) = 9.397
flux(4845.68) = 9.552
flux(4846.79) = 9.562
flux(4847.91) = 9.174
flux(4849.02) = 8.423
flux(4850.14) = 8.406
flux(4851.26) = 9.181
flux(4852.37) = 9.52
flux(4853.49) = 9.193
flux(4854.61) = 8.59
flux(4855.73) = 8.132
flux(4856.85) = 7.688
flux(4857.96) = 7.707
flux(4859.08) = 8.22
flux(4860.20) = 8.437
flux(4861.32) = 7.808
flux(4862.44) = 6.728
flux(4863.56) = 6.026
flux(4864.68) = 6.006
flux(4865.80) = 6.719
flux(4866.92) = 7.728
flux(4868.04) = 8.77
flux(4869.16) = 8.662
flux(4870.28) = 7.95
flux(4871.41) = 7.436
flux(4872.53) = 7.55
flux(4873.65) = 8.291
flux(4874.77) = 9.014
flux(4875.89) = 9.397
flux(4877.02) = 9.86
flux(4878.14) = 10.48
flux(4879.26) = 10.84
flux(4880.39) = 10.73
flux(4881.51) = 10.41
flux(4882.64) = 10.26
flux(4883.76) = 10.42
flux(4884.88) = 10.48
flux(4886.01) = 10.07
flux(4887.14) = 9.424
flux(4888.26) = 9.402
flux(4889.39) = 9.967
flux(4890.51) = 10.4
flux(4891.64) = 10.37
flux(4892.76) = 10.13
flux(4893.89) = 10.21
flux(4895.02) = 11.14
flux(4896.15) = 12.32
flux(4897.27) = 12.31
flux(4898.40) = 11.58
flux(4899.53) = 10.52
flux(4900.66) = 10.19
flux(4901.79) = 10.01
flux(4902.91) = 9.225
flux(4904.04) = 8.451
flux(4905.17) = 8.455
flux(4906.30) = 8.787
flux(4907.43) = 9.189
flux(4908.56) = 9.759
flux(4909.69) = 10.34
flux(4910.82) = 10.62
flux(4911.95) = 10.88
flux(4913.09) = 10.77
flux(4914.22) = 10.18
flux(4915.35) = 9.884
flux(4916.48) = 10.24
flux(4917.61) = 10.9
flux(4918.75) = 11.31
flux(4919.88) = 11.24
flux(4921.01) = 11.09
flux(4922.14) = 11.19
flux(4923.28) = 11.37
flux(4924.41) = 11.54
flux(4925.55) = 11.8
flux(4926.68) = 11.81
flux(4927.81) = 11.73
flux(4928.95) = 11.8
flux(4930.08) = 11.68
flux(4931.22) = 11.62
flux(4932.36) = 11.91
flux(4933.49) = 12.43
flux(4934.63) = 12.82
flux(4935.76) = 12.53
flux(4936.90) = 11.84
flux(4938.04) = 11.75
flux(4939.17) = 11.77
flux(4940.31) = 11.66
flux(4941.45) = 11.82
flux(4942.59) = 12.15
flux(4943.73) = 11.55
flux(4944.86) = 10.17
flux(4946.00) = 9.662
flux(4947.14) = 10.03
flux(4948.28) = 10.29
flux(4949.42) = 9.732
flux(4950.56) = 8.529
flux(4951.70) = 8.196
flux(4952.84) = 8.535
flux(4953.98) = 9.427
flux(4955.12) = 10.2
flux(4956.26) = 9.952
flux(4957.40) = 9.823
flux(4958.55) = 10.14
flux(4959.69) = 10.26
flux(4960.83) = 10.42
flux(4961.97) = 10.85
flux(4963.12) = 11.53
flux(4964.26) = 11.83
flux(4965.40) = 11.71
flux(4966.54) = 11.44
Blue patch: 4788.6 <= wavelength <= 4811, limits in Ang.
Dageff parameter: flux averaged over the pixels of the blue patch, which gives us 9.6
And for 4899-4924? 10.2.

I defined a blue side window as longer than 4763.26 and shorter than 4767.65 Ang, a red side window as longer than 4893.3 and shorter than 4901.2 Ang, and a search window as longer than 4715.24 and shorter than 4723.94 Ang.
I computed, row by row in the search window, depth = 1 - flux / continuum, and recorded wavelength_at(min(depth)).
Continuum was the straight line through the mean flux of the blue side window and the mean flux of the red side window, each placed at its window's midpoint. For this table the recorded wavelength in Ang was 4723.40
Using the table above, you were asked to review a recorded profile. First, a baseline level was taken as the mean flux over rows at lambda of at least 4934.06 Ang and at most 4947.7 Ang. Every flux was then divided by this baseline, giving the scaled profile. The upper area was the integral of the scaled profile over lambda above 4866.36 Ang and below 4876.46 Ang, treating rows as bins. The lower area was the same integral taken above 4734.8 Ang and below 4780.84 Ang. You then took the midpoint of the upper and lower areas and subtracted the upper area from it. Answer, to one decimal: 14.5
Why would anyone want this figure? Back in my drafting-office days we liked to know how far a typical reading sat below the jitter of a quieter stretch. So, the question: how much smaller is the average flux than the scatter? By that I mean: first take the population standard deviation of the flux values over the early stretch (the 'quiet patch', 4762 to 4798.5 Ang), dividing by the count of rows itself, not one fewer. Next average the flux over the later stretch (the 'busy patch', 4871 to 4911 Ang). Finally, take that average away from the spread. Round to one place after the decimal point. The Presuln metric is -9.4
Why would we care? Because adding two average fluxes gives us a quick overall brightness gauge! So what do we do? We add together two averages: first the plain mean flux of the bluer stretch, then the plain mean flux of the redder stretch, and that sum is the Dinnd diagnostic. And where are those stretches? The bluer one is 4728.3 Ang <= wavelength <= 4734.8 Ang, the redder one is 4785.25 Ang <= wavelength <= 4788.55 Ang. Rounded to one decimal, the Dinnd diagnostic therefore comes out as 19.4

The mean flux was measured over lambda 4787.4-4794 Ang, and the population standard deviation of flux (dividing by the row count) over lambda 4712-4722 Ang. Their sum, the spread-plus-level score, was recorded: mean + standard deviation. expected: 10.4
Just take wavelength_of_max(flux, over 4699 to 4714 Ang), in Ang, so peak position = 4699.53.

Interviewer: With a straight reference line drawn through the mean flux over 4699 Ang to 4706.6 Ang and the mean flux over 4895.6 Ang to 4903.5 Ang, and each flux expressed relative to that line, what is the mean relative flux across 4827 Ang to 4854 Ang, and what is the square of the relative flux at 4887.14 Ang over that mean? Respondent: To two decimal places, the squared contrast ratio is 0.94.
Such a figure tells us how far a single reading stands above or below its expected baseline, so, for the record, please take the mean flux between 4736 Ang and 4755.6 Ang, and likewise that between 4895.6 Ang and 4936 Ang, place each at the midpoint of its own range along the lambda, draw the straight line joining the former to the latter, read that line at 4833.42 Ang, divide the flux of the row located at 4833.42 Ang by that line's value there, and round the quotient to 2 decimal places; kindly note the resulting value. 1.03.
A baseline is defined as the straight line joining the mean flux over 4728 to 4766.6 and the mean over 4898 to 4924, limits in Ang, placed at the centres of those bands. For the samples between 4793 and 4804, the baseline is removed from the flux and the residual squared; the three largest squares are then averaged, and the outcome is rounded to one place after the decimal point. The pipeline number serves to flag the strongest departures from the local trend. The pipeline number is 0.3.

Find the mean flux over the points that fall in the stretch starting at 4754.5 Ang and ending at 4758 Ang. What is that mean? 10.1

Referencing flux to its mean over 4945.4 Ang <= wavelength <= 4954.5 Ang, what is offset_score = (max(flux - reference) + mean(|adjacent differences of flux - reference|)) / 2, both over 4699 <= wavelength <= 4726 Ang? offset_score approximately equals 0.4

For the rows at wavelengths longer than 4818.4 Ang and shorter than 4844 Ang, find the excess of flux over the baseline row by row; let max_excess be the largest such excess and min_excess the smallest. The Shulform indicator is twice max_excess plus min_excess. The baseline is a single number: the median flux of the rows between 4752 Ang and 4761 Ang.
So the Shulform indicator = 0.6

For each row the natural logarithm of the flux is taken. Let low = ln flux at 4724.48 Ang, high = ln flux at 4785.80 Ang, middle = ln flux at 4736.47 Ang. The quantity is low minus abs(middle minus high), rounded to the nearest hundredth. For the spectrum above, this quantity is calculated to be 2.20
